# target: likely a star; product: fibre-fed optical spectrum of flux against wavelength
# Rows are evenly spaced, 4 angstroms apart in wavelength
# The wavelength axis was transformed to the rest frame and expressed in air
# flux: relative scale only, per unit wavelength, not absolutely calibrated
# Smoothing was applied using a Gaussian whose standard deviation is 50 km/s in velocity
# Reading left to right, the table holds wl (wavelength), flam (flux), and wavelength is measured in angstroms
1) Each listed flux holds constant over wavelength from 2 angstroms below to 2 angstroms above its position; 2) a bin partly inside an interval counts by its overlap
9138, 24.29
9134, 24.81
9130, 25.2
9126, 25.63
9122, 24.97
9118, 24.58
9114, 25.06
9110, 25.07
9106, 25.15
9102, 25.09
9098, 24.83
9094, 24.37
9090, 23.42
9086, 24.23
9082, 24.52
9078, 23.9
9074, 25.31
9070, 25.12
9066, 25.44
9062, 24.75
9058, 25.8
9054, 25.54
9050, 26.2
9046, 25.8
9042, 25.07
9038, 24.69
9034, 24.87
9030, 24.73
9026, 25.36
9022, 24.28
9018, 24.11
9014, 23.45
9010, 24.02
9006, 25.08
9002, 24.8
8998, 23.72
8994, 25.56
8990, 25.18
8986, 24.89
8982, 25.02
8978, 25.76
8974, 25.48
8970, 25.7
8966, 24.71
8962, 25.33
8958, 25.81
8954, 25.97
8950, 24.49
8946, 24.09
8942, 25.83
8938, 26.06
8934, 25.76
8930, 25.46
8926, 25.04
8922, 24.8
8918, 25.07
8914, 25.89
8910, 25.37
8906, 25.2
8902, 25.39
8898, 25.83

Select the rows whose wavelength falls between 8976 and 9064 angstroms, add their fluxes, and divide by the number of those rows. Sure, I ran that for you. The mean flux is 24.94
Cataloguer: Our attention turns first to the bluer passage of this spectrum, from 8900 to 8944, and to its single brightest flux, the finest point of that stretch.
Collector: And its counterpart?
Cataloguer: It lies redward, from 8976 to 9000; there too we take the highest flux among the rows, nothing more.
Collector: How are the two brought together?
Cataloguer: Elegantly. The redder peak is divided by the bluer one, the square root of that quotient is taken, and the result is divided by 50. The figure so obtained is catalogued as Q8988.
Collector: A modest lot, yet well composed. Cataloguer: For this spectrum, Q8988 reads 0.0199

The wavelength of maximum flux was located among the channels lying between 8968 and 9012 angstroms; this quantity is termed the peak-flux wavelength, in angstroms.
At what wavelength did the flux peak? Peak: 8978 angstroms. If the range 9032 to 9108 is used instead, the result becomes 9050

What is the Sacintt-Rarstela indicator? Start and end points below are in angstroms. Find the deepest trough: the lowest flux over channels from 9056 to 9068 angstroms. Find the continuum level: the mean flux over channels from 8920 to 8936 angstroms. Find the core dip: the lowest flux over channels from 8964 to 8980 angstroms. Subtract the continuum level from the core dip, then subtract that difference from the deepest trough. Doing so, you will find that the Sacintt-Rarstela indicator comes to 25.3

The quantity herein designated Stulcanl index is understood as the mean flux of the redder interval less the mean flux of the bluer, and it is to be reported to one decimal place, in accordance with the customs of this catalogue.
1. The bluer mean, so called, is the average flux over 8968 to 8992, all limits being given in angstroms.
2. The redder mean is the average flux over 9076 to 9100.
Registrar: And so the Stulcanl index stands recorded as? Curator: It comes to -1.1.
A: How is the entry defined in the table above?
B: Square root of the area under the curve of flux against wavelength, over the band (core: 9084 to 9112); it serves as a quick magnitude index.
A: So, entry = 26.2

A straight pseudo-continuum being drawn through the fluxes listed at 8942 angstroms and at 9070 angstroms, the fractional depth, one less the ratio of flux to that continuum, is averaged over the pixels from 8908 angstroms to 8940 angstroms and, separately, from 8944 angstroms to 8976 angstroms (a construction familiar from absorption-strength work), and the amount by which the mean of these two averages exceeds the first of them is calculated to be 0.001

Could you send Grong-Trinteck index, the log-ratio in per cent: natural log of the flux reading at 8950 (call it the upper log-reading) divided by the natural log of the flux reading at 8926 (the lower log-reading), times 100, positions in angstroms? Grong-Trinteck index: 99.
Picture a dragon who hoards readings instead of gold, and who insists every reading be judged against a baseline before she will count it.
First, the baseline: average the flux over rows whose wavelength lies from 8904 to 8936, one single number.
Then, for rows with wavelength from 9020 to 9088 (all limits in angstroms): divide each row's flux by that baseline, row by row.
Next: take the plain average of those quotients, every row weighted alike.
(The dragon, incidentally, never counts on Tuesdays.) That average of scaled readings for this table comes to 0.99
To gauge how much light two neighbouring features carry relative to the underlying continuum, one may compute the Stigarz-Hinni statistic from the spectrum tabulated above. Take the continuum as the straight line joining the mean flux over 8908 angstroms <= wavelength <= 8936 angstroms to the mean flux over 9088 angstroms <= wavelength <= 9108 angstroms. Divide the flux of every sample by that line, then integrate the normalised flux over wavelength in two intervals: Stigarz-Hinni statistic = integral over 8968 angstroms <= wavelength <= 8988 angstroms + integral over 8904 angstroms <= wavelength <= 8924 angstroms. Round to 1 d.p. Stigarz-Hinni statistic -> 40.1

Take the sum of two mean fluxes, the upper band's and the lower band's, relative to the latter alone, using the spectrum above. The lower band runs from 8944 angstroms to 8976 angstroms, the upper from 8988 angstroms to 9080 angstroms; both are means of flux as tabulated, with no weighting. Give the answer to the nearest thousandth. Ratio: 1.988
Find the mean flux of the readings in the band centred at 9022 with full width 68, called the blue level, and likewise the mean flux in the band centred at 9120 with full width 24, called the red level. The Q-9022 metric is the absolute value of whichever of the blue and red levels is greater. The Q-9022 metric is 25.1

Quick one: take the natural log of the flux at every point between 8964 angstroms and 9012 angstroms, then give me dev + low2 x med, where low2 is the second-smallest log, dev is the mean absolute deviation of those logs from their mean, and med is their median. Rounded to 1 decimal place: 10.3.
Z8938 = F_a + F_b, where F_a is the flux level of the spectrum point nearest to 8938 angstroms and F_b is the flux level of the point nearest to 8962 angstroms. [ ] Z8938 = 51.4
